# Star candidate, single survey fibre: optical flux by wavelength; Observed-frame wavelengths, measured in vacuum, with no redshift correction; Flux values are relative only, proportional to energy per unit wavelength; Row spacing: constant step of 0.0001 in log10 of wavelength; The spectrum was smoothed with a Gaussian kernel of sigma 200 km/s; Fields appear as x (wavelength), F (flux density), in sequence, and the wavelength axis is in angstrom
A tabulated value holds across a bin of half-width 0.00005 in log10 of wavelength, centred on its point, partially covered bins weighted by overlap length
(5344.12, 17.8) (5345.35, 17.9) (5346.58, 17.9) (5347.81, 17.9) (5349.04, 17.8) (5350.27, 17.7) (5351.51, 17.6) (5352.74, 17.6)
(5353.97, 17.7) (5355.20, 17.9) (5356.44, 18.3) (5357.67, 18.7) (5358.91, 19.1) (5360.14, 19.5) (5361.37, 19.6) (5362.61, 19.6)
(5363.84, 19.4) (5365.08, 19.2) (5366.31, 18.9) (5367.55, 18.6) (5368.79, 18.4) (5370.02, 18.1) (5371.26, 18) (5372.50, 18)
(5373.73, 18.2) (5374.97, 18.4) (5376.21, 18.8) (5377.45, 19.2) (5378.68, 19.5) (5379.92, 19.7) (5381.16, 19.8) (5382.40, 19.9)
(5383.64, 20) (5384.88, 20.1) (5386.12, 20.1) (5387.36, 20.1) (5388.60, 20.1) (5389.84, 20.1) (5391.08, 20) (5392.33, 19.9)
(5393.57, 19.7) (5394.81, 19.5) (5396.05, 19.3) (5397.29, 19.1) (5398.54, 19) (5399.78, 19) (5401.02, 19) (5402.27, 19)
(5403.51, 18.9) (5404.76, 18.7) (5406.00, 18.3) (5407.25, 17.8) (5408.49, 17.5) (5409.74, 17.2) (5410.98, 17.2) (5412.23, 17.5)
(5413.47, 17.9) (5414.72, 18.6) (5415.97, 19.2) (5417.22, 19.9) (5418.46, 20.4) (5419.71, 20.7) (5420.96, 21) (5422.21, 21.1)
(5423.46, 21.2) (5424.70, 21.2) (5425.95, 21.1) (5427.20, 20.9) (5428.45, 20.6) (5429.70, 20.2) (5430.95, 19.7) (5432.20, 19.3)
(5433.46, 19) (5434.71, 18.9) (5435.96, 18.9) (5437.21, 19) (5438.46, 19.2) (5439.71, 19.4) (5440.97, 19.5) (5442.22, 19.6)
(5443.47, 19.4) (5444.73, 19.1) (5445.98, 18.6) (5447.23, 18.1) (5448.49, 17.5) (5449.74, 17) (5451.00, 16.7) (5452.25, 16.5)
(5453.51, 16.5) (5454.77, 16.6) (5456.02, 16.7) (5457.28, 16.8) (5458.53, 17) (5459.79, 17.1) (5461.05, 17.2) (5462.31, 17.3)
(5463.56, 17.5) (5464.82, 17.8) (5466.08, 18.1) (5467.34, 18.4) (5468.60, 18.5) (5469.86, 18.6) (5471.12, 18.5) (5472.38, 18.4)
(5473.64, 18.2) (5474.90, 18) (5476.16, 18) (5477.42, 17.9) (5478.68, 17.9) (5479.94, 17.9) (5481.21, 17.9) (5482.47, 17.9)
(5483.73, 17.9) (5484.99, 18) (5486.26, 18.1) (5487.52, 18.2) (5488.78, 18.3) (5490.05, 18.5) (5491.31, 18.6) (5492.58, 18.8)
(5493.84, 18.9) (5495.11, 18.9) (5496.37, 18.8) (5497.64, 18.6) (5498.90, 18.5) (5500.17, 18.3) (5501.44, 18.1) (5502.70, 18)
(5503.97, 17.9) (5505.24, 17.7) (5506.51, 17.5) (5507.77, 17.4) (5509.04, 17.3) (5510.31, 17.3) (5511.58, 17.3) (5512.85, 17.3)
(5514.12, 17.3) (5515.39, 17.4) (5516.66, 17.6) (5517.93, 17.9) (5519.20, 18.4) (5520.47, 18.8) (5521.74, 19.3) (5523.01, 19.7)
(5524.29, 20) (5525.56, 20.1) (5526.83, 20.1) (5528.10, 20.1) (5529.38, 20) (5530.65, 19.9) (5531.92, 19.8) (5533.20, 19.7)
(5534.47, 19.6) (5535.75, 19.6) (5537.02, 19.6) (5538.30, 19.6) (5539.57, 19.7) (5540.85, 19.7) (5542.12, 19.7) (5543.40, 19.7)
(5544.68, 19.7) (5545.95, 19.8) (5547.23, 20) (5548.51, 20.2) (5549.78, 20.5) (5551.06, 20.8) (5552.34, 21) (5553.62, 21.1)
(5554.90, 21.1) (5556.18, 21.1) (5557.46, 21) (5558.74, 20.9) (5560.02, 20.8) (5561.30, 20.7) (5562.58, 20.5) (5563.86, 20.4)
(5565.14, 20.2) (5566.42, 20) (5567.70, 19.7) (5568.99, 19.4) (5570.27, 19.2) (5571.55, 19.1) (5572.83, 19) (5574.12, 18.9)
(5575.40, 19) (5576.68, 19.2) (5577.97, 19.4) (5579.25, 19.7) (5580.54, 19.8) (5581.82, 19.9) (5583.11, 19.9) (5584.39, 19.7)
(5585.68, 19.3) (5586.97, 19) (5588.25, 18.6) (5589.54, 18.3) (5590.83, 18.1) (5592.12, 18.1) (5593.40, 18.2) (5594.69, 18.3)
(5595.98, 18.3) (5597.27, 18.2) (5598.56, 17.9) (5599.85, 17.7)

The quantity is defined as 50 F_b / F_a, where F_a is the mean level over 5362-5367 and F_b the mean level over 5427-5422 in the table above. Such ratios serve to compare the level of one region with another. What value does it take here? 54.9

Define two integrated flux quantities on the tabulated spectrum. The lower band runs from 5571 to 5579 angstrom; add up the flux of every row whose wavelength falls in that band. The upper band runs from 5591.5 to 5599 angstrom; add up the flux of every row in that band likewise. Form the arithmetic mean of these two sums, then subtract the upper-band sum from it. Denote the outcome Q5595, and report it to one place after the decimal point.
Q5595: 2.8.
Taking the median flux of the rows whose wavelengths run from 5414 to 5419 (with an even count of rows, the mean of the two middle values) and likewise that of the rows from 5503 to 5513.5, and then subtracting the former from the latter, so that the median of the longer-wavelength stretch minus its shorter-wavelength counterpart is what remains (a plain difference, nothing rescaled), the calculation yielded -2.20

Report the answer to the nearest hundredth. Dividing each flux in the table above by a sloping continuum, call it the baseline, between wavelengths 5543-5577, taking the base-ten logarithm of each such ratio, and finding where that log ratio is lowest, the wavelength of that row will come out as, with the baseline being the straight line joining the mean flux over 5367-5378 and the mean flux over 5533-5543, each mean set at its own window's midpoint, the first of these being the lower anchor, 5574.12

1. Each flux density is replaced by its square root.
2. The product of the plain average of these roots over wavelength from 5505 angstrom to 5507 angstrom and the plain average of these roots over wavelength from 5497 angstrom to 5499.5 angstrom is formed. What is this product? 18.1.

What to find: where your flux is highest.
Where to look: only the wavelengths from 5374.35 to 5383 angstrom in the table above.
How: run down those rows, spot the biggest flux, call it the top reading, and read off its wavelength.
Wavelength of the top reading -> 5382.40 angstrom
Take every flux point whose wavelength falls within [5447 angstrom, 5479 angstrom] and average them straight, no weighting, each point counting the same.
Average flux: 17.6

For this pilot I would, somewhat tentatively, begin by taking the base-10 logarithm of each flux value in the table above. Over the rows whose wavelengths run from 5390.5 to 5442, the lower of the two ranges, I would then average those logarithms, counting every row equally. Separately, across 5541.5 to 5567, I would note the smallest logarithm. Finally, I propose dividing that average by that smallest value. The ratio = 0.99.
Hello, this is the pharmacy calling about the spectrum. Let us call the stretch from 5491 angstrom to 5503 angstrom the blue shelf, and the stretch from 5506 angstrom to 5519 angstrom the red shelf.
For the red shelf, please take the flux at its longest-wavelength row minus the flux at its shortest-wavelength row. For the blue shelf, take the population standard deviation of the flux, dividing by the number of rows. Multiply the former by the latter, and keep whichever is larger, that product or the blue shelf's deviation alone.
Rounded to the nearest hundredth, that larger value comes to 0.31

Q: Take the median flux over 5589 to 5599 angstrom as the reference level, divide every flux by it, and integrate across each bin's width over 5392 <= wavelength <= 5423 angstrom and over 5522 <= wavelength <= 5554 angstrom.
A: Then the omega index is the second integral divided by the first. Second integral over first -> 1.08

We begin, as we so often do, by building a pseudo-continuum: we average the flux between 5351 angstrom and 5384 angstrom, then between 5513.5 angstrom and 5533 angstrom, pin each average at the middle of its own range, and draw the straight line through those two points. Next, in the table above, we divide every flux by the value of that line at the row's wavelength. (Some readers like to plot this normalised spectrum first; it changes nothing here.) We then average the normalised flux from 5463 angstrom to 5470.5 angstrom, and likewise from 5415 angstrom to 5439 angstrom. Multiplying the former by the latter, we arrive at 1.01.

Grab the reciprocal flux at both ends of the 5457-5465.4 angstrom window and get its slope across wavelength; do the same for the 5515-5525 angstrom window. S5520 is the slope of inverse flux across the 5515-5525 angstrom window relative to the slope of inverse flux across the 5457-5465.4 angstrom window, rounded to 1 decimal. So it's 1.9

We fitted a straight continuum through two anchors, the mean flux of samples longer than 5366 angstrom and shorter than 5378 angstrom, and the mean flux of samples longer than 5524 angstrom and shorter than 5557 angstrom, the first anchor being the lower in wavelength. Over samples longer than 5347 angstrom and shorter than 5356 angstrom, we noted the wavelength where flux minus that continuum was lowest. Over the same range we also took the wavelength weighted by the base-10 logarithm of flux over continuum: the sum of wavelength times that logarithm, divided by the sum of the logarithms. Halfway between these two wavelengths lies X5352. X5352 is 5352.2 angstrom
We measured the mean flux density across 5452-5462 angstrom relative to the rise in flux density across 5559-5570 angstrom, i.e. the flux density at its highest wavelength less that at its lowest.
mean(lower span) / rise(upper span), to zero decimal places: -12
